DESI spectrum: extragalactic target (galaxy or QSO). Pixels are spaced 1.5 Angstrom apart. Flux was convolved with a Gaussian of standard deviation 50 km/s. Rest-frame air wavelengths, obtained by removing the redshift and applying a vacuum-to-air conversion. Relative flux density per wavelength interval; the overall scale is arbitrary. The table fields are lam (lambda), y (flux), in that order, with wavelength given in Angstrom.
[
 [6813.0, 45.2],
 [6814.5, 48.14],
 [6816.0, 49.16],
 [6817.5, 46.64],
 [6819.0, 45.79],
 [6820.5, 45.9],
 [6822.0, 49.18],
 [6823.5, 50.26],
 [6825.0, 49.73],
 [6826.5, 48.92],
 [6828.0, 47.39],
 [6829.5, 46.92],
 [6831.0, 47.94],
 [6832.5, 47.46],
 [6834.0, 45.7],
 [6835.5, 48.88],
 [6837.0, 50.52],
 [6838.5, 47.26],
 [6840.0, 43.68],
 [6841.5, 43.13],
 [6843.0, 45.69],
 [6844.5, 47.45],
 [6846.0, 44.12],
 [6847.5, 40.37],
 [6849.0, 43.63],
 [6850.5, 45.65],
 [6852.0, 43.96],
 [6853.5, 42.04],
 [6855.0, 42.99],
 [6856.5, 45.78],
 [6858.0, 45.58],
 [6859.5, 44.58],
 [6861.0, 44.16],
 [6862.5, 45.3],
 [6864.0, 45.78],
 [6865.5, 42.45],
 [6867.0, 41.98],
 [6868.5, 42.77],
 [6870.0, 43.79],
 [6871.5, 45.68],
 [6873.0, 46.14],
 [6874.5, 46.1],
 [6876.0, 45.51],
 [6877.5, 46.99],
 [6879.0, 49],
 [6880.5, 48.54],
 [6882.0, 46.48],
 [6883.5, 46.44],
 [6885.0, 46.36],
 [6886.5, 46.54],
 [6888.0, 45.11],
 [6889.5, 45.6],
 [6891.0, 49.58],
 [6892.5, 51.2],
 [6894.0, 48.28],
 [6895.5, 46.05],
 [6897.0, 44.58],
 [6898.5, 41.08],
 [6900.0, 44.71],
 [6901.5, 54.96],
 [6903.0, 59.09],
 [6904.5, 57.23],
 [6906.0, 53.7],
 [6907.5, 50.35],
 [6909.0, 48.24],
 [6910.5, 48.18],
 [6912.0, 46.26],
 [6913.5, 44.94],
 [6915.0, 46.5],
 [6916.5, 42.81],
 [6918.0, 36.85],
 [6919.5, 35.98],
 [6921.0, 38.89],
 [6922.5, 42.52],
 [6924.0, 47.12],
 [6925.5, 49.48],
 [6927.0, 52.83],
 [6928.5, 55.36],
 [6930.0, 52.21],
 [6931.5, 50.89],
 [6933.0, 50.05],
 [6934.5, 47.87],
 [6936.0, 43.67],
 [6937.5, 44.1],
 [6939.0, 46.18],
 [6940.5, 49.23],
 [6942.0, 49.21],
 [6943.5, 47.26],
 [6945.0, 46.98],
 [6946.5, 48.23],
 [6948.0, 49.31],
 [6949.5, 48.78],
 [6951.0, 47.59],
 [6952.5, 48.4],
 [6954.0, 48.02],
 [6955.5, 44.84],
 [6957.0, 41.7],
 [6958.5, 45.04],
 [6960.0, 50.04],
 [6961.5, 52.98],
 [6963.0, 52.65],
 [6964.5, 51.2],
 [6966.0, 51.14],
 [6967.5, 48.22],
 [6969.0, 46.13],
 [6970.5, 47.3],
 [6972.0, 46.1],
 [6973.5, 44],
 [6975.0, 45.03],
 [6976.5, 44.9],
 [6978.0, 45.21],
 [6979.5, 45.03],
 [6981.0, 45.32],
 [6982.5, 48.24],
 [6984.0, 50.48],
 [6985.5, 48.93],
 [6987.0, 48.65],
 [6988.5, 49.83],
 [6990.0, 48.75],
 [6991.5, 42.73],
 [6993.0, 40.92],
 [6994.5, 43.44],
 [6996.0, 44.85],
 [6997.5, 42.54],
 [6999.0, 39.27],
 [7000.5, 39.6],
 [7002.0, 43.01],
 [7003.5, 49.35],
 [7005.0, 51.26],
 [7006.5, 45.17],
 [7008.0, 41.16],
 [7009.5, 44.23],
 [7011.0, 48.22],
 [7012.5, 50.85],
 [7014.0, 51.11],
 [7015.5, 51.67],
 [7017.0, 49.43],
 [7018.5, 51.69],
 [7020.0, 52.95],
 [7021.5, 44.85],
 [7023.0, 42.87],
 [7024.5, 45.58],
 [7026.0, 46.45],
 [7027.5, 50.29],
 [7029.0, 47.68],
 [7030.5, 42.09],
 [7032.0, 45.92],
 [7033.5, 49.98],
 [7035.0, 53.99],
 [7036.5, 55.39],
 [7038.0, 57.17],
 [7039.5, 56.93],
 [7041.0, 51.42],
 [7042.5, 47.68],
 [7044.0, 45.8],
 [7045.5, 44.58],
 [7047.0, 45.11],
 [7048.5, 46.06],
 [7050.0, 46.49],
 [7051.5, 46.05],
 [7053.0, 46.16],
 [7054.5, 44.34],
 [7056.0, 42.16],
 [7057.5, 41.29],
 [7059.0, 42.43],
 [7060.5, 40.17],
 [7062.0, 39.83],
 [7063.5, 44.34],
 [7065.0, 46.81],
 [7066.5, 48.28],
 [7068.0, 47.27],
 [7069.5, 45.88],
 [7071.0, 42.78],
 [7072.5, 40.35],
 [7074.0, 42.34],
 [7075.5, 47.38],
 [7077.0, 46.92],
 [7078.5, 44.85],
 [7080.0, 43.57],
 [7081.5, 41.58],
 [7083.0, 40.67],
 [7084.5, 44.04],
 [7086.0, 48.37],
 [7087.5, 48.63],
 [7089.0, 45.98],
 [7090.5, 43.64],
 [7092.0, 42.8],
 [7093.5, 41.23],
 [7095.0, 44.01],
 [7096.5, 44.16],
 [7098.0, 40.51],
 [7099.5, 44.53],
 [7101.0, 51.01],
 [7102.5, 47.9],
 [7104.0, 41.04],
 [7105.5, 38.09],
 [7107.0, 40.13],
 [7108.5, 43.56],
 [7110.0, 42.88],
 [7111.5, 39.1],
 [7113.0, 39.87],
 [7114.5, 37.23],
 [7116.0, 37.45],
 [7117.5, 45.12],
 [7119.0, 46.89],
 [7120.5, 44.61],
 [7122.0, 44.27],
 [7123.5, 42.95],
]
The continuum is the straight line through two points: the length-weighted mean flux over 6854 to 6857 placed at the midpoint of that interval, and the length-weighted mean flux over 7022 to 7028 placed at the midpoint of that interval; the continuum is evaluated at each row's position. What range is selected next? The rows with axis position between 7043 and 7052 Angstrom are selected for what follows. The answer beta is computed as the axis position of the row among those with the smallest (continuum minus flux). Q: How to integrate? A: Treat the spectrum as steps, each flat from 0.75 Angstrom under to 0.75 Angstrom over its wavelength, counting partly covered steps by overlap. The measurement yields 7050.0 Angstrom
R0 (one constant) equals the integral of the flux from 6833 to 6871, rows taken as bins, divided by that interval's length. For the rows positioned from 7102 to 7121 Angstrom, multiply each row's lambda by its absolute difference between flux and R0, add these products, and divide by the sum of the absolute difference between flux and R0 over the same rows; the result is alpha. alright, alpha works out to 7110.7 Angstrom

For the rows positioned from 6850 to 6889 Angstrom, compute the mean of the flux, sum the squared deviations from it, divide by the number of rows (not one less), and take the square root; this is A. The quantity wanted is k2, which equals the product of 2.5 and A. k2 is 4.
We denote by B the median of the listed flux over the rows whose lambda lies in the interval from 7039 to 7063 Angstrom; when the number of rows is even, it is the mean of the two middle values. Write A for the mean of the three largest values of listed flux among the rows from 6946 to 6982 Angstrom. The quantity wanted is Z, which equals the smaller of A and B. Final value 45.5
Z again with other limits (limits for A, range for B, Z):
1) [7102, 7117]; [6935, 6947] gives 44.8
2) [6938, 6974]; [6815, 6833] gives 47.7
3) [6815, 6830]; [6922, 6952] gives 48.5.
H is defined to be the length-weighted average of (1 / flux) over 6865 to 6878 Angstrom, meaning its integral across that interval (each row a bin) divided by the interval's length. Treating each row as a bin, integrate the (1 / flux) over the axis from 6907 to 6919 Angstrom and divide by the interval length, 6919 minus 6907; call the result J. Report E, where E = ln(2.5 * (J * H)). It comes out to -6.68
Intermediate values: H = 0.0225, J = 0.0223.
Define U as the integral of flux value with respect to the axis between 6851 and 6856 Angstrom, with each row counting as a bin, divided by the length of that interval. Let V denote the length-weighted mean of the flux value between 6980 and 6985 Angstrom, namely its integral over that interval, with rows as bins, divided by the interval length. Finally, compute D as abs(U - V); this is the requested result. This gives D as 4.6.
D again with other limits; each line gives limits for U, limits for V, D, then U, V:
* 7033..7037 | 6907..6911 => 4.3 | 53.2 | 48.9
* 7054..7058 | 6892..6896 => 5.9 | 42.6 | 48.5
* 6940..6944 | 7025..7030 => 0.9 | 48.6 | 47.7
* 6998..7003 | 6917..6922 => 3.4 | 41.2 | 37.8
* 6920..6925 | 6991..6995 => 0.6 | 42.8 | 42.3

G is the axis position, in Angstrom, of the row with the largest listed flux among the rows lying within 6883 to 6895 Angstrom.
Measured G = 6892.5 Angstrom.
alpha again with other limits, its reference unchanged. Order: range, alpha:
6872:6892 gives 6882.4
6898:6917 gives 6905.2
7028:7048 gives 7037.1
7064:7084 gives 7074.0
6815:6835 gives 6824.6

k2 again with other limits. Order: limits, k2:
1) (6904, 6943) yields 13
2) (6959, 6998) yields 8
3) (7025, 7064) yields 12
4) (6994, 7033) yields 10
